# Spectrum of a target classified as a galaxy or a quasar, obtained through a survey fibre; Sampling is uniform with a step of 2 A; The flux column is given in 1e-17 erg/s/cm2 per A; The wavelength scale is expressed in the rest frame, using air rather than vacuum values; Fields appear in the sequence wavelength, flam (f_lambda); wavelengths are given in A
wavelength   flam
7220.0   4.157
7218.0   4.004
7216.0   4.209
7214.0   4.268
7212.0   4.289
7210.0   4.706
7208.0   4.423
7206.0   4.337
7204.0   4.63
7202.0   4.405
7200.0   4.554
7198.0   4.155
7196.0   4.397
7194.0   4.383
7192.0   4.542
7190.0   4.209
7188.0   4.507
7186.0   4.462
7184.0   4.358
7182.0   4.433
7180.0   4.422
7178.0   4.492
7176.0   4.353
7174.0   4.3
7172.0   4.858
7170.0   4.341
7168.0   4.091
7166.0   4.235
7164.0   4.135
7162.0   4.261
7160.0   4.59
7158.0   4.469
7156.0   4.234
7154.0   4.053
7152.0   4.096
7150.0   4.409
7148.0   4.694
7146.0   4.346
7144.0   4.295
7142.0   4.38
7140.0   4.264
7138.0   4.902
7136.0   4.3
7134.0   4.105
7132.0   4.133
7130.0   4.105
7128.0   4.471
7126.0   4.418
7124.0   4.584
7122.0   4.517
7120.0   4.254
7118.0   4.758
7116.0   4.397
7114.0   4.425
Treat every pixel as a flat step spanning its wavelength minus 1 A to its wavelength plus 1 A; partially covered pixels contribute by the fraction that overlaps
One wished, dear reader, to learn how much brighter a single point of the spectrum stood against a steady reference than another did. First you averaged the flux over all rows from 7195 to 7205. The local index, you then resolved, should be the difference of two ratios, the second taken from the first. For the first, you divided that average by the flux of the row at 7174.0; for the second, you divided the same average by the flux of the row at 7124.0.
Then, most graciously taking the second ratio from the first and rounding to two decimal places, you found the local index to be 0.06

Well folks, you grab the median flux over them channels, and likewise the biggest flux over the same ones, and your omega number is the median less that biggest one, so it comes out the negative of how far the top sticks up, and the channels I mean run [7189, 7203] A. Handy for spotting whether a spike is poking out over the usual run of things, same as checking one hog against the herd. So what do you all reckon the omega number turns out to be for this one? -0.16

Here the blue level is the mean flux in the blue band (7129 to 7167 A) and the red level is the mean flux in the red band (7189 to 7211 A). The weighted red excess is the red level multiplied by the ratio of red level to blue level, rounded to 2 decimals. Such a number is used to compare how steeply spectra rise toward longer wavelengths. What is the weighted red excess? 4.55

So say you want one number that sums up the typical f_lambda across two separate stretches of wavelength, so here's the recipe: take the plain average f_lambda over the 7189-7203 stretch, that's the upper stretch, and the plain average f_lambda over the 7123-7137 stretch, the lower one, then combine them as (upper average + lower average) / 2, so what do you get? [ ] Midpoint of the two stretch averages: 4.340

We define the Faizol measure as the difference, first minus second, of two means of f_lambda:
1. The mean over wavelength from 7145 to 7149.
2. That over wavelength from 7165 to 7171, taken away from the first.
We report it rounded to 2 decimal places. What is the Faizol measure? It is 0.30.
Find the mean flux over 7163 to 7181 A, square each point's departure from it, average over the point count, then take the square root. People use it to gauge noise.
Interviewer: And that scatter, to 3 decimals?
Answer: 0.214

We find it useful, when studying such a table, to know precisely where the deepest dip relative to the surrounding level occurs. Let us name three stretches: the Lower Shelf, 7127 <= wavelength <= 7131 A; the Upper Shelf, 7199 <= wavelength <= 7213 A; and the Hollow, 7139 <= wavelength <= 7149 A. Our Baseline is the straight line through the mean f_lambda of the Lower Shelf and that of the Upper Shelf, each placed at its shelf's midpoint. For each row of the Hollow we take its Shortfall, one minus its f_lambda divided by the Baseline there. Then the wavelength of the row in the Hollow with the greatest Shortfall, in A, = 7140.0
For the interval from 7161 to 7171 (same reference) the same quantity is 7168.0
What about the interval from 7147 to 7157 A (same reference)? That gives 7154.0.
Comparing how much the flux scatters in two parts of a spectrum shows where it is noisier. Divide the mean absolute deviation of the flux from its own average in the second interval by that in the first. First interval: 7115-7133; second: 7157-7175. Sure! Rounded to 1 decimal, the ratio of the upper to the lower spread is 1.1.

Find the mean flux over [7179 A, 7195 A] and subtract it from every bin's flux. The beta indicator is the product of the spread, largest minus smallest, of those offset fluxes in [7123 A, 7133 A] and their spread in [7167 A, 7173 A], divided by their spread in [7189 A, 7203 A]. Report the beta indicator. 0.9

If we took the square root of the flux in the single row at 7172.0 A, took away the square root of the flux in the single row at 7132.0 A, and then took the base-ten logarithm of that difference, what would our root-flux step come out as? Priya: -0.77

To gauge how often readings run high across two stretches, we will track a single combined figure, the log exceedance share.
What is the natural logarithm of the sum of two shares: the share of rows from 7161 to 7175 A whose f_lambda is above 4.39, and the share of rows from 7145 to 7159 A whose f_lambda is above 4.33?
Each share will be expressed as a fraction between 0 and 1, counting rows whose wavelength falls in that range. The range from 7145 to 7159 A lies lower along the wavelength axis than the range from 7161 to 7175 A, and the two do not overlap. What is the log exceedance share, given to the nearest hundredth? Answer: -0.34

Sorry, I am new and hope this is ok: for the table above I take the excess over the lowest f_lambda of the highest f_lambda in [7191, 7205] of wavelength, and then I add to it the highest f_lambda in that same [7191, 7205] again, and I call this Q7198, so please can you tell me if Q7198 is 5.1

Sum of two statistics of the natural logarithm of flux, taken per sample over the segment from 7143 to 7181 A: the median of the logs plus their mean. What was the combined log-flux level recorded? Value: 2.94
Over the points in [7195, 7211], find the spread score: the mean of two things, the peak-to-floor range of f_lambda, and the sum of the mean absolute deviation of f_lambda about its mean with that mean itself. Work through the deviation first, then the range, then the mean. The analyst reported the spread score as 2.57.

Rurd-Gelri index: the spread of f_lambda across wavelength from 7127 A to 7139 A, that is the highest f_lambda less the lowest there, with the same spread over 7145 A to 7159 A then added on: 1.44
